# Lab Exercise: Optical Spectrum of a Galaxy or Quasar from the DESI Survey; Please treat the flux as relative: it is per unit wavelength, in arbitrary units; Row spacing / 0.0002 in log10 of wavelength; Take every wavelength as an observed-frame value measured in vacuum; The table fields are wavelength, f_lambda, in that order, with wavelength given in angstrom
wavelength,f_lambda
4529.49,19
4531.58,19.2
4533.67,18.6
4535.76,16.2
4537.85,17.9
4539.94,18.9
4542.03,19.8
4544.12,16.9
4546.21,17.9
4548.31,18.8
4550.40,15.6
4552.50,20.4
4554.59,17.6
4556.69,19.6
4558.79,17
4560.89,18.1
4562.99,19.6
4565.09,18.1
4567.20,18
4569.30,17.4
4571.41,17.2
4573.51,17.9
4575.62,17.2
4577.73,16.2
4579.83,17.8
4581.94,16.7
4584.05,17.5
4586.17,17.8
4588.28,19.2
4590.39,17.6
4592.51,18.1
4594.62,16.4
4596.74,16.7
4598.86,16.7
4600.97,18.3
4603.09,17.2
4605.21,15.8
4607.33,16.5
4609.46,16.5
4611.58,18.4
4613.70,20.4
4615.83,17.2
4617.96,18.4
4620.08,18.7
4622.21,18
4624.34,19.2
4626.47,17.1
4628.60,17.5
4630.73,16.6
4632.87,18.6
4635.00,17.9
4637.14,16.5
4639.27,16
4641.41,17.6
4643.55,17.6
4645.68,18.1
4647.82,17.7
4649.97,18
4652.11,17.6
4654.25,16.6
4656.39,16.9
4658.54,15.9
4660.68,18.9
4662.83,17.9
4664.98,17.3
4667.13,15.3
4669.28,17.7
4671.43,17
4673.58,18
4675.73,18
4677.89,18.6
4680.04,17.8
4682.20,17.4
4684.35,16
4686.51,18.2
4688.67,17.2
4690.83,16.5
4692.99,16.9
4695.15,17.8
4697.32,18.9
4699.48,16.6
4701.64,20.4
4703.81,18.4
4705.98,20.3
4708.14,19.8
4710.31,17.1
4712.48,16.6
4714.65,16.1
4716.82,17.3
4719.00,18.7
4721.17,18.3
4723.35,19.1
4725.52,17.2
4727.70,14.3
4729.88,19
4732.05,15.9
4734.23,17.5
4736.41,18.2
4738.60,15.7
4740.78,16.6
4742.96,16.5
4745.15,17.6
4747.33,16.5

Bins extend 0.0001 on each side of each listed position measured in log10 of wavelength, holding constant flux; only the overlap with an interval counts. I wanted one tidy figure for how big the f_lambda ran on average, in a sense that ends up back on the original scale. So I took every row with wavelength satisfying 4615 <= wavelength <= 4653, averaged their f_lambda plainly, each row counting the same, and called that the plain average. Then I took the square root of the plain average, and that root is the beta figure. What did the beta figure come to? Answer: 4.21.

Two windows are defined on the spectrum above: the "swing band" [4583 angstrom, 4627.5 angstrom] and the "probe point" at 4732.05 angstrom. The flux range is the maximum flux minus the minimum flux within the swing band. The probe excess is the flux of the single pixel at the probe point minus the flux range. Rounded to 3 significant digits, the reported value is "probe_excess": 11.3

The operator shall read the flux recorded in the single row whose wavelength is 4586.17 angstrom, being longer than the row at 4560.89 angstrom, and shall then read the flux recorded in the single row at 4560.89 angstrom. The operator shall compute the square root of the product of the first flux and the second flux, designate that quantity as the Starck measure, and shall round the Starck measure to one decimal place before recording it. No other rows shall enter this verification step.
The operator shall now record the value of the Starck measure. 17.9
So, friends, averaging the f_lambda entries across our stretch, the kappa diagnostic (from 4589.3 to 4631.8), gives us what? 17.6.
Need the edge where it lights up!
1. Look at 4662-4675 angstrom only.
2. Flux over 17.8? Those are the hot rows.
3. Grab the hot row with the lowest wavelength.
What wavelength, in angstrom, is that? 4662.83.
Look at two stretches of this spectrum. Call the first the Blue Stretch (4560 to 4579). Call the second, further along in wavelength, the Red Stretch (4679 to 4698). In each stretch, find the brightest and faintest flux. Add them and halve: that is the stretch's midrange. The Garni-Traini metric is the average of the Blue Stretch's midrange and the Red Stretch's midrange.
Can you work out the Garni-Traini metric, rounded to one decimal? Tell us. 17.7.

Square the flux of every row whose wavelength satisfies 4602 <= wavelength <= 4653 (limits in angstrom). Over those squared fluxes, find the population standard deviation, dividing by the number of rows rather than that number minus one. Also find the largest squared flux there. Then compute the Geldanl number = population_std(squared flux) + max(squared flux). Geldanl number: 453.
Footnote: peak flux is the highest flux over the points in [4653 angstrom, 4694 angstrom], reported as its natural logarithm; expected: 2.94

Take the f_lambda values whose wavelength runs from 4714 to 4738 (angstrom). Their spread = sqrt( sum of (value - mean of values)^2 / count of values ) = 1.42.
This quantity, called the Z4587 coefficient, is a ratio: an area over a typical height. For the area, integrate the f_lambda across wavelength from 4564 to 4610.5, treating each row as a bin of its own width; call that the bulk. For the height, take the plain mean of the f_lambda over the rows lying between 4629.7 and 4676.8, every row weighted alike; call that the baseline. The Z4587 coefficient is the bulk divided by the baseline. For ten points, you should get 46.4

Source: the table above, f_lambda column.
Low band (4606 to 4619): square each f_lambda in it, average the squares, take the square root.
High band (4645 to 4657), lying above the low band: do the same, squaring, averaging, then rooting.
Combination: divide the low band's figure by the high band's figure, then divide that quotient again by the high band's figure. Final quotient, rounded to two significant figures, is 0.059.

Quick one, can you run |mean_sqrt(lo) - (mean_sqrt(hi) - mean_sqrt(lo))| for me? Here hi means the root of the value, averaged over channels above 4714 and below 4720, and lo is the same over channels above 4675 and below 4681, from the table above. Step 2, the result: 4.35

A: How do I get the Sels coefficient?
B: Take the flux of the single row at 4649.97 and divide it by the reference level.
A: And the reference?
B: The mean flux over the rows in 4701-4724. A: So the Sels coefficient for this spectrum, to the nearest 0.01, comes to 0.98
